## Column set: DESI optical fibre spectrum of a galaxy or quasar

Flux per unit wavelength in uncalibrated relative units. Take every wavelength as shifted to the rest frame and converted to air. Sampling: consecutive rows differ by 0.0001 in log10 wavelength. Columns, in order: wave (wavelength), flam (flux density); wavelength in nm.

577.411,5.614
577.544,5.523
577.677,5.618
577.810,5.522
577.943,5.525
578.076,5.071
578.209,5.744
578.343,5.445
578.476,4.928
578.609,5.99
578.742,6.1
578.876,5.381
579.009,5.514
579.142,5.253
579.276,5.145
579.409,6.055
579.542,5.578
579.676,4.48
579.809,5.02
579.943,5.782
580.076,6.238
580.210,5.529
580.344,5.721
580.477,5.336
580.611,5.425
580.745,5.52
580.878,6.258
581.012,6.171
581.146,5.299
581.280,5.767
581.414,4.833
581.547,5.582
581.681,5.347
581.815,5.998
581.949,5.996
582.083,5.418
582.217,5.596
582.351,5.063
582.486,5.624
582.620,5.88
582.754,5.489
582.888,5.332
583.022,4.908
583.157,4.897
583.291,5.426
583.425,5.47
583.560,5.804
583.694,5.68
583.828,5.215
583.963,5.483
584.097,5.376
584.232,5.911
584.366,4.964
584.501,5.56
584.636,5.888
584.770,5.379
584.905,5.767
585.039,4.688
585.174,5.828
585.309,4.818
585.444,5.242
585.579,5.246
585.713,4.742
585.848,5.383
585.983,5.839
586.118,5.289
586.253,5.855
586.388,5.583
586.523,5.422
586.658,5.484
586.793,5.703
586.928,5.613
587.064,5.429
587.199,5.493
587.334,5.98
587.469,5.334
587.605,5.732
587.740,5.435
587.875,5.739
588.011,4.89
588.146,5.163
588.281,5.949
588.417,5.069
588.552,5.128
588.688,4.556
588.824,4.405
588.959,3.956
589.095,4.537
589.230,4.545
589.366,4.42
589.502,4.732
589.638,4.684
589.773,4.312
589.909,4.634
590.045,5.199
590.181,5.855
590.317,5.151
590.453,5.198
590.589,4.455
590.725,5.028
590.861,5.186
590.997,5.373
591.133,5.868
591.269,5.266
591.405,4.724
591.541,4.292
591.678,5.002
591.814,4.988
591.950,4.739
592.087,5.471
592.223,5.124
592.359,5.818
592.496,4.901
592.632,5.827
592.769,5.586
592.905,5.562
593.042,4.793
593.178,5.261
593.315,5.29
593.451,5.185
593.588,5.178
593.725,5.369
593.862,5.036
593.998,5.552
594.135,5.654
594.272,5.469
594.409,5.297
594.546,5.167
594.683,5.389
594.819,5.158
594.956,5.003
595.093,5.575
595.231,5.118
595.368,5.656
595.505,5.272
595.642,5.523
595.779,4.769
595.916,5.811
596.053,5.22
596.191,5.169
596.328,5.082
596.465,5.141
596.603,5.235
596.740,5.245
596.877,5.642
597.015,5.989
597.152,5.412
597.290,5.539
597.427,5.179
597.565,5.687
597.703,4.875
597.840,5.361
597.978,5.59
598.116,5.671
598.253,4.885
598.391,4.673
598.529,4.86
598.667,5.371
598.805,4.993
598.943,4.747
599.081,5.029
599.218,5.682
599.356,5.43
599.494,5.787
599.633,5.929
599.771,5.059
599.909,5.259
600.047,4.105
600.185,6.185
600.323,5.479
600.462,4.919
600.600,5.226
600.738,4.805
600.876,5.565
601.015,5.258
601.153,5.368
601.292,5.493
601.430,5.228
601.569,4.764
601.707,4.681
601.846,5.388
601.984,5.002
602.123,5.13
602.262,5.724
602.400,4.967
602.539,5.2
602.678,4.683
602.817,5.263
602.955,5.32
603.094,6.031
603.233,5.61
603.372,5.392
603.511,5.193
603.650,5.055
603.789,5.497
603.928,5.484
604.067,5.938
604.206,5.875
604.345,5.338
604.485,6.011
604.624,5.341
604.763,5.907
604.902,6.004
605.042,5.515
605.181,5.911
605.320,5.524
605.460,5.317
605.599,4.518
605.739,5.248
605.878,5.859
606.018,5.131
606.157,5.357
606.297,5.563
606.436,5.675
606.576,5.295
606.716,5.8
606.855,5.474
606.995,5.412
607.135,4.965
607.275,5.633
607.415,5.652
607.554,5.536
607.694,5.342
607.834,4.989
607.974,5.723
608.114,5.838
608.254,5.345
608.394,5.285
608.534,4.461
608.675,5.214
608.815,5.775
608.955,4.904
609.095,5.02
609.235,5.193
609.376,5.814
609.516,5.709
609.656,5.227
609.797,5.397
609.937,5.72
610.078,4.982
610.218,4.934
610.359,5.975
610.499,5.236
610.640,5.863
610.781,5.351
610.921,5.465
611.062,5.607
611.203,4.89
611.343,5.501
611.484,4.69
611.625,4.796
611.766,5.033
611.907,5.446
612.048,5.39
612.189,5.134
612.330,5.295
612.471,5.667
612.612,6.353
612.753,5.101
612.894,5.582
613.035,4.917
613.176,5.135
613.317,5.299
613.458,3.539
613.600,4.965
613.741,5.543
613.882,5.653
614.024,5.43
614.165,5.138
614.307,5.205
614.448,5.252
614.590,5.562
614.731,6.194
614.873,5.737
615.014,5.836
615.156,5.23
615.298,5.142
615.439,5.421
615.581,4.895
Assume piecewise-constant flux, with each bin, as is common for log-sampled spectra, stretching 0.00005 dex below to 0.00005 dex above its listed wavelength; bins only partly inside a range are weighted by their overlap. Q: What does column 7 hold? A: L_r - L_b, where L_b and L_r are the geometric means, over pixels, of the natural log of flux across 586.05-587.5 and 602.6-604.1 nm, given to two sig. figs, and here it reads -0.031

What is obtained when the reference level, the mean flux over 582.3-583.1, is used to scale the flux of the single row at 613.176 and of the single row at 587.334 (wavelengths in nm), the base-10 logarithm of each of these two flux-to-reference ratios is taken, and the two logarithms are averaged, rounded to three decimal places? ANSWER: 0.013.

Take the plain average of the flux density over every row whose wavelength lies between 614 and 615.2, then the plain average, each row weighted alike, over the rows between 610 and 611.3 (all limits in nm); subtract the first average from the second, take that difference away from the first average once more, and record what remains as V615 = 5.7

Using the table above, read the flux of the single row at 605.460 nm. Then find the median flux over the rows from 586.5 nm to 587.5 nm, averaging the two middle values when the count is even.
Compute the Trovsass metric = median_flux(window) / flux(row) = 1.03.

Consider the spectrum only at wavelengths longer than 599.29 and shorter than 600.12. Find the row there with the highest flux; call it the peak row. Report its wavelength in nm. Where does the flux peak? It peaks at 599.633 nm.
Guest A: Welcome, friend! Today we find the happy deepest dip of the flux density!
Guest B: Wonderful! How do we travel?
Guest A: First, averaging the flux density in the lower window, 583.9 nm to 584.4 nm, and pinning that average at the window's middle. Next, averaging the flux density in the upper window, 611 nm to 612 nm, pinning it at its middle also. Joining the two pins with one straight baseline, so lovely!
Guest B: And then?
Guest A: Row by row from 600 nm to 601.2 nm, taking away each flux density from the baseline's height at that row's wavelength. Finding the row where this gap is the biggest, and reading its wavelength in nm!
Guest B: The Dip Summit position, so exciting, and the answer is 600.047 nm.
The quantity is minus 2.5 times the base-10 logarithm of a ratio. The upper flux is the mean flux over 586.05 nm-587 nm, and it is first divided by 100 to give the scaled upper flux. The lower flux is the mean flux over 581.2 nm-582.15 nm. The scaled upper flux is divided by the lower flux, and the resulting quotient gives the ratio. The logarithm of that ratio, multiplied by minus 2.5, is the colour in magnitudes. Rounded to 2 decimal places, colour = 5.00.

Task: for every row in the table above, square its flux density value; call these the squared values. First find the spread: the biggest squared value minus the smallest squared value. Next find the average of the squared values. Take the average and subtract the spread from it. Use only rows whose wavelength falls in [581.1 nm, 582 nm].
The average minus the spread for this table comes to 18.3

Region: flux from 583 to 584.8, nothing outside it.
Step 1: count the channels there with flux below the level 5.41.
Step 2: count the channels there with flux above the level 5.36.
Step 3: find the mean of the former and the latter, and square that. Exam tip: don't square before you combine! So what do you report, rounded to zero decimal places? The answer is 64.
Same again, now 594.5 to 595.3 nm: 12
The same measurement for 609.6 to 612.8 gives 156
